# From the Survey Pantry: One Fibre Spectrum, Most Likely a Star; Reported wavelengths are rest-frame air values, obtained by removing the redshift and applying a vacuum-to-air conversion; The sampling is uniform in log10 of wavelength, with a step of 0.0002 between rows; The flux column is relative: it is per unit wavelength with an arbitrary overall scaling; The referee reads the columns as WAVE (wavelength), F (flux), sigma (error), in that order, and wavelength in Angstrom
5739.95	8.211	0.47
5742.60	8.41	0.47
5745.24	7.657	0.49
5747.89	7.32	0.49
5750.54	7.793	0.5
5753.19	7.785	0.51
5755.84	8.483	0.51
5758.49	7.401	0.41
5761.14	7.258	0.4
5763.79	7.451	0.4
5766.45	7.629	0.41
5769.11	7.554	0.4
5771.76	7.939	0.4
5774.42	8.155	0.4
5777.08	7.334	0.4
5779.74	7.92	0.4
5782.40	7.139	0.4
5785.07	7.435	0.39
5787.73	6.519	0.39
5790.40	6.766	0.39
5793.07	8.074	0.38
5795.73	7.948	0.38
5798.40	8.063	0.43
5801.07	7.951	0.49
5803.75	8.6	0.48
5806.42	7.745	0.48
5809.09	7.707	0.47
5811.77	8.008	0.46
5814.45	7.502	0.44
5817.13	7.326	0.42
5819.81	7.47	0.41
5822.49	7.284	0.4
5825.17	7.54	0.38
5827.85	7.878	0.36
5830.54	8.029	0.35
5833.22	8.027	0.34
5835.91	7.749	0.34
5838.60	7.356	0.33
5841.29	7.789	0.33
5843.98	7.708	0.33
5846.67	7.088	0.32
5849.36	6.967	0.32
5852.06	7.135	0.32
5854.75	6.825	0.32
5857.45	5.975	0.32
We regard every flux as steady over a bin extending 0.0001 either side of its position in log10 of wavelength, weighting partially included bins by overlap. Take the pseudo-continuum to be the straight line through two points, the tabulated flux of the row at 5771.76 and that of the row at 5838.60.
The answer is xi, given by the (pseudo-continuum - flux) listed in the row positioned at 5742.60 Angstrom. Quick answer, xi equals -0.2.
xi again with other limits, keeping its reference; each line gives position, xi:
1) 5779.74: -0.1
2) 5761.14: 0.8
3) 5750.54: 0.3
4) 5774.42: -0.2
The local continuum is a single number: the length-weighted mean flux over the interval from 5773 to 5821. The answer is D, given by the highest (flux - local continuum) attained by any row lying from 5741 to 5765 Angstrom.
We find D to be 0.8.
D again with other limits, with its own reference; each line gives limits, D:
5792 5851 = 1.0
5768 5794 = 0.5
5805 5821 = 0.4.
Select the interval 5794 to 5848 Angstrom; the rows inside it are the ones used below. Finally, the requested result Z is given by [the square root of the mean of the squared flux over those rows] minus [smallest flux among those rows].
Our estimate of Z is 0.7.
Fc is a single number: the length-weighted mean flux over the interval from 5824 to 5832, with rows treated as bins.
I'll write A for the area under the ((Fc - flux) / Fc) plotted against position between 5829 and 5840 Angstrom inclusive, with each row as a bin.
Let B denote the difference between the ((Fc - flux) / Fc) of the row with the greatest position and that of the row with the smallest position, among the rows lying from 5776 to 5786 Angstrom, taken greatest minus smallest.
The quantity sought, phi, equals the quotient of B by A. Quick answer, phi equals -0.3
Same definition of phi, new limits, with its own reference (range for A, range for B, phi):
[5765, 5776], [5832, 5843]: 0.9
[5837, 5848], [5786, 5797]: -0.4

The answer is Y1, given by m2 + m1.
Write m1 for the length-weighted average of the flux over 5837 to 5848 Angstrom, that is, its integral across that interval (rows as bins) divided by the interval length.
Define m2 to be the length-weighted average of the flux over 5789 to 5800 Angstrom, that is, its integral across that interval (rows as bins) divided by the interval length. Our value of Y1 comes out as 15.2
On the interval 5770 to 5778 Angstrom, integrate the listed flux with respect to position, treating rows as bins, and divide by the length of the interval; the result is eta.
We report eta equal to 7.83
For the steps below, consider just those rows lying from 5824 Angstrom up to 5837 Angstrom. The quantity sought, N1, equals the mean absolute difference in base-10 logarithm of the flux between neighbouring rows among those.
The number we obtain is 0.0107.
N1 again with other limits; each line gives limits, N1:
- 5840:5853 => 0.0147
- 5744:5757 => 0.0211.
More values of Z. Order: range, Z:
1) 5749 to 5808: 1.2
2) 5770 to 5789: 1.0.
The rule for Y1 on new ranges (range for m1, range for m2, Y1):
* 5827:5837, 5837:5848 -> 15.4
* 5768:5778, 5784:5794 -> 14.9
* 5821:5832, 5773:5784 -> 15.3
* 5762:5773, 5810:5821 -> 15.2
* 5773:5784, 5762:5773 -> 15.3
